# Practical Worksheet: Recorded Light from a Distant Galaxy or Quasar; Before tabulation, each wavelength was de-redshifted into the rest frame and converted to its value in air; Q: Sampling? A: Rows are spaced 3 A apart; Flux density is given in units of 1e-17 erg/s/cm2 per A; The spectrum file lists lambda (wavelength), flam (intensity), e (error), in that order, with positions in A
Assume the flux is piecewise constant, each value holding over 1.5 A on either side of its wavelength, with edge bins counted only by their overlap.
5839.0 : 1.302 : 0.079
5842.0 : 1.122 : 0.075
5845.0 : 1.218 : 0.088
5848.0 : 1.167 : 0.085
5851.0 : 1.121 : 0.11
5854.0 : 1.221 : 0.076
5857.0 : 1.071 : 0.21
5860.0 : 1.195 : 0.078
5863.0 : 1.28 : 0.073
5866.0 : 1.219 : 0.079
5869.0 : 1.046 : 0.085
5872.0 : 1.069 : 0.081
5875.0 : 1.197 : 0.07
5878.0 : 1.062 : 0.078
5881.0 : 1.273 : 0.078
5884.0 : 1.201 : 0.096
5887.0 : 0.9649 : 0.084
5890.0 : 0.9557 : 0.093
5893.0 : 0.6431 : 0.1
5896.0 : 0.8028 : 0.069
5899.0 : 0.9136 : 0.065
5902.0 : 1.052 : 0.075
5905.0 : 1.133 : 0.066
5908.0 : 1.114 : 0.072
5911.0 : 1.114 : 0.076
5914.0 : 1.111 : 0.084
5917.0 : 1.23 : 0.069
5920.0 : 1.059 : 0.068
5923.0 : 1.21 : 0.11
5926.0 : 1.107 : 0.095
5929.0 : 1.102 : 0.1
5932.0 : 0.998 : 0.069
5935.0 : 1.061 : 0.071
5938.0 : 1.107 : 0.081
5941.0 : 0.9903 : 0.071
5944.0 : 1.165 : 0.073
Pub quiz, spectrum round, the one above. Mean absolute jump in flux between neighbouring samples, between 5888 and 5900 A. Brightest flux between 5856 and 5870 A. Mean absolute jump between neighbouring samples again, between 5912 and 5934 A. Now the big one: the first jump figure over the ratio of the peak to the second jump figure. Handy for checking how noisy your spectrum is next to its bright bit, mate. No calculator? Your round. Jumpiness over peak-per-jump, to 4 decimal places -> 0.0165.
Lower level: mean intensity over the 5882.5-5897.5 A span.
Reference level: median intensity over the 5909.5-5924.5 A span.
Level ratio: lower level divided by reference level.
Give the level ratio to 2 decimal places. 0.82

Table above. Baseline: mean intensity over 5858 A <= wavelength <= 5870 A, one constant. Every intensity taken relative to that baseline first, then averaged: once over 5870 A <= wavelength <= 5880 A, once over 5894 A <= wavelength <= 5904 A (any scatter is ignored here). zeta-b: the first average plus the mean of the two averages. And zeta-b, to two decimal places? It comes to -0.24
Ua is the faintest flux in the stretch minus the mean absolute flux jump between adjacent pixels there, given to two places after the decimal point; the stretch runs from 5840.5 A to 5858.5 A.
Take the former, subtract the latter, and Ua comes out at 0.98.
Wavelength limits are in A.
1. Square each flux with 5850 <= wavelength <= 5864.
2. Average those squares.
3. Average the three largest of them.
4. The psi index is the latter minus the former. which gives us 0.13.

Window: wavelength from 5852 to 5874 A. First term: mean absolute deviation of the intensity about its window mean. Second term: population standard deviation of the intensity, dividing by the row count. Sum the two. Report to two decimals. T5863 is 0.17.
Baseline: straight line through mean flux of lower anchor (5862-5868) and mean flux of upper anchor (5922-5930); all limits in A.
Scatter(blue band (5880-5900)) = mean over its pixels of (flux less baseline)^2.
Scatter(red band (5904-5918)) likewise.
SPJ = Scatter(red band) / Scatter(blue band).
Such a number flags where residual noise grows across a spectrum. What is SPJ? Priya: 0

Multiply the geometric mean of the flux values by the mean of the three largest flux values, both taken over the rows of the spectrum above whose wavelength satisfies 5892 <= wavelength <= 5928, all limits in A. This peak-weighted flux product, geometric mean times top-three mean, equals 1.22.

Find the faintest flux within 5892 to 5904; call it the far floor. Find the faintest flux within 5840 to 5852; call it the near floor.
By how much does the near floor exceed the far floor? 0.48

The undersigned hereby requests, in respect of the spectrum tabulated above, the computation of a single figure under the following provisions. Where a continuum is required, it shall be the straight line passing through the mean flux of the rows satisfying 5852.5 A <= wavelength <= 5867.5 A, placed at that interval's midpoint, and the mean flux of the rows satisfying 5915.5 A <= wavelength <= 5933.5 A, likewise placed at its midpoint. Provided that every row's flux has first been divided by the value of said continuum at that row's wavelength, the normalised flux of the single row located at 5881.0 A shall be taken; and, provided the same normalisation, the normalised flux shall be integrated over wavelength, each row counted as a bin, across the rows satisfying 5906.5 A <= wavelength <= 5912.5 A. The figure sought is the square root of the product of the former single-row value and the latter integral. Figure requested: 2.53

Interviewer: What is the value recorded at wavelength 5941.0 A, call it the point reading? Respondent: 0.9903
